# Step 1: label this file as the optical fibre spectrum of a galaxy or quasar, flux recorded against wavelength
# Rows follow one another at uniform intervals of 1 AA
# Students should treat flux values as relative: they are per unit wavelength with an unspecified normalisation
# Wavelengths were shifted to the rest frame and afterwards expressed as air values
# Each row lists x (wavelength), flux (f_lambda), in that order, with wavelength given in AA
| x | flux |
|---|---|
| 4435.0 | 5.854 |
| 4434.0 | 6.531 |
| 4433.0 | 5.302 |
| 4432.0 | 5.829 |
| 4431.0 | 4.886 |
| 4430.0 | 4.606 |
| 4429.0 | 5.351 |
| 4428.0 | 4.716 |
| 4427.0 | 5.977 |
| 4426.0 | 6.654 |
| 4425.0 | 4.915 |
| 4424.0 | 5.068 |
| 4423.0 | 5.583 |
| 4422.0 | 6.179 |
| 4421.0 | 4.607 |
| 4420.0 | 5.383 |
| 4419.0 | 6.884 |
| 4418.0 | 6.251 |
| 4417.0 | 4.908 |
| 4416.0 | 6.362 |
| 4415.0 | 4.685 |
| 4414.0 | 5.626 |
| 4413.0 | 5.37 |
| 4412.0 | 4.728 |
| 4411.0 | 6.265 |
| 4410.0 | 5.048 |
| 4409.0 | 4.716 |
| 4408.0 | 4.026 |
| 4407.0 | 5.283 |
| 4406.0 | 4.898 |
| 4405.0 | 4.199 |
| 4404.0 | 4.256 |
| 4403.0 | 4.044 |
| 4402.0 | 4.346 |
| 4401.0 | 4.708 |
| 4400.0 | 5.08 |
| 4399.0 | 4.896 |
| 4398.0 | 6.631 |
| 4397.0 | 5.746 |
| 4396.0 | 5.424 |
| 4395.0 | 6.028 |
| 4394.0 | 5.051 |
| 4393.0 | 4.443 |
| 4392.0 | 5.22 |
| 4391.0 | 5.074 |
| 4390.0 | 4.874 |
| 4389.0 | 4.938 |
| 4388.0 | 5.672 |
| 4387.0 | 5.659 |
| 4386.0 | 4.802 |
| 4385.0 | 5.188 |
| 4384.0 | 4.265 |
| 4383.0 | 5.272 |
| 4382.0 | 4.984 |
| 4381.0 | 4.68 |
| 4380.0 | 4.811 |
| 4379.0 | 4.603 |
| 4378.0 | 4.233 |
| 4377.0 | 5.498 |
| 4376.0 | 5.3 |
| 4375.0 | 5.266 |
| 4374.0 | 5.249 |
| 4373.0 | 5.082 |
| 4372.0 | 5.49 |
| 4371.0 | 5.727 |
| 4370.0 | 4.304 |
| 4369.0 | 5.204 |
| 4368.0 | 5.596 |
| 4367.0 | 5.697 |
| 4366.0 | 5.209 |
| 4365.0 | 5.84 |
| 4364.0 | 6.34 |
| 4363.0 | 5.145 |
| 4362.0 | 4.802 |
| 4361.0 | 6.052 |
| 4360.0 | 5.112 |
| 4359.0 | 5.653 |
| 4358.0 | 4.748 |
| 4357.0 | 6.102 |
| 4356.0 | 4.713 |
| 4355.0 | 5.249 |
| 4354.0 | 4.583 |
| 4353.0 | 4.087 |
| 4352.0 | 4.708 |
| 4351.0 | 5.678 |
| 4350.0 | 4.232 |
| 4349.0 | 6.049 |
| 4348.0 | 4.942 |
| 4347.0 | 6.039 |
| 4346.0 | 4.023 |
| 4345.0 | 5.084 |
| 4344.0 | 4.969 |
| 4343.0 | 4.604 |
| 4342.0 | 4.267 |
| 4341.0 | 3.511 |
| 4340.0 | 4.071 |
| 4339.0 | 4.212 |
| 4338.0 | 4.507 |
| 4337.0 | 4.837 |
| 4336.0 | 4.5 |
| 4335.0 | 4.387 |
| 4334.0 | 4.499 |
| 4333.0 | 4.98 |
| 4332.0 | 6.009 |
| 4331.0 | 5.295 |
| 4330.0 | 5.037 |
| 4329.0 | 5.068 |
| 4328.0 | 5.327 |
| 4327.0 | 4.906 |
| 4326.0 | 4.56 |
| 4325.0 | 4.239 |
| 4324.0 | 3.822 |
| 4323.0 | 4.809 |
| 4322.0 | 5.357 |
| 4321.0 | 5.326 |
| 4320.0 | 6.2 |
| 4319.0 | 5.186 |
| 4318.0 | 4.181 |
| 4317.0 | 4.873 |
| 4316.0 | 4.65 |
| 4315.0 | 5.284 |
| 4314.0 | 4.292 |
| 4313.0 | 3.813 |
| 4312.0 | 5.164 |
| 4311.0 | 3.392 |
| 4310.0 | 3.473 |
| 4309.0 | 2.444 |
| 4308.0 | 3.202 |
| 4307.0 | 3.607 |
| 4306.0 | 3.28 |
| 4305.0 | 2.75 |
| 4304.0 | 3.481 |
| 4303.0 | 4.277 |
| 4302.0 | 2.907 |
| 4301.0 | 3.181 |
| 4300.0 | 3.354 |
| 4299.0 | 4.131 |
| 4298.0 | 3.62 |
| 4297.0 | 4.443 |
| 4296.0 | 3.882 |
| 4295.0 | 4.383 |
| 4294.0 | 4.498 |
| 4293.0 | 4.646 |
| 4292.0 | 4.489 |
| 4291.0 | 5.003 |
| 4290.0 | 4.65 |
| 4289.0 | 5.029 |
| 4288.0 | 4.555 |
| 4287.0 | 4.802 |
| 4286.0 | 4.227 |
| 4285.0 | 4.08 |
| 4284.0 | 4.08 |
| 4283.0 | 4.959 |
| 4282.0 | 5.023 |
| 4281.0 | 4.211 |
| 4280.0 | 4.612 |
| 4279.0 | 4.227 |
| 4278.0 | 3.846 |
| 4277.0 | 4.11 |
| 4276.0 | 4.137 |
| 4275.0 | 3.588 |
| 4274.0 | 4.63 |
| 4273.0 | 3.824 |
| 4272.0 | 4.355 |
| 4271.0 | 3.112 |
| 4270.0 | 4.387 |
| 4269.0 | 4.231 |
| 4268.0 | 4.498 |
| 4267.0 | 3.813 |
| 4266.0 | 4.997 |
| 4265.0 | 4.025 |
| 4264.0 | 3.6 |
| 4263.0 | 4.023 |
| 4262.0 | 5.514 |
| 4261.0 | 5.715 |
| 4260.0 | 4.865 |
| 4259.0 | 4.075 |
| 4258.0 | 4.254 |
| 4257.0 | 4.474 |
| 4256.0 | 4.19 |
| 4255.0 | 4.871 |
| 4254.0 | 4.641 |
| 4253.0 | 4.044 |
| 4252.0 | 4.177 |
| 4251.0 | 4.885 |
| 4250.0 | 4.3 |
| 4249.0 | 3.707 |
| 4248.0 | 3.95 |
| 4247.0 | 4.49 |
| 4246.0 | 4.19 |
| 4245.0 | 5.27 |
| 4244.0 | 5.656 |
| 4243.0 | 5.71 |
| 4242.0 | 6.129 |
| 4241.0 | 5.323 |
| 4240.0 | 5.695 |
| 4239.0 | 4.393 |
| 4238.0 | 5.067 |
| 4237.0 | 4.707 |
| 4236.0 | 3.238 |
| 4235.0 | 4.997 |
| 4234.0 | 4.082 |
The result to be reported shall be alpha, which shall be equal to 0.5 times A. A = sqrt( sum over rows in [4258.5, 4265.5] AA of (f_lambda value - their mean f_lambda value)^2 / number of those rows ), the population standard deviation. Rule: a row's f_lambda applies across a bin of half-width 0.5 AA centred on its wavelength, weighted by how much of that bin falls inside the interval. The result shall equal 0.381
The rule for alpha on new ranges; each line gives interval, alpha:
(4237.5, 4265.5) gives 0.346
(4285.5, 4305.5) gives 0.332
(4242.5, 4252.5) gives 0.337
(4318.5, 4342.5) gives 0.314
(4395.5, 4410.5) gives 0.341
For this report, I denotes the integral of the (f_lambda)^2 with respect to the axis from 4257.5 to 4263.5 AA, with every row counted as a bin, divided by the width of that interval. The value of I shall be 22.9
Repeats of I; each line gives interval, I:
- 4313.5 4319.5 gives 22.7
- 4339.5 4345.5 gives 19.8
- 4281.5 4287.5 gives 20.7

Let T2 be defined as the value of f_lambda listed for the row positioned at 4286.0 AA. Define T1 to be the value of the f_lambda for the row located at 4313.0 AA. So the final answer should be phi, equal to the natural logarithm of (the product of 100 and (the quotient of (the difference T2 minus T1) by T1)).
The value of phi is 2.38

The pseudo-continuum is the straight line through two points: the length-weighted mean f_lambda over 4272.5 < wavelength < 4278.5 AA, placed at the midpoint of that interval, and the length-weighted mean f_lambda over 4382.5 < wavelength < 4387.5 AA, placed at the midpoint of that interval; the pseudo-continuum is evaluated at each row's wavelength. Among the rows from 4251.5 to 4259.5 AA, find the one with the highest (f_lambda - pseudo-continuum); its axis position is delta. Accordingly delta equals 4255.0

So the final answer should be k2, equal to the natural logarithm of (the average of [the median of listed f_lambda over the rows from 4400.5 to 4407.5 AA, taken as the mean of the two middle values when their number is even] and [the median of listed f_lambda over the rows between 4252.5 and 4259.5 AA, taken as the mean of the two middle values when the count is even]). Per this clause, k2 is 1.46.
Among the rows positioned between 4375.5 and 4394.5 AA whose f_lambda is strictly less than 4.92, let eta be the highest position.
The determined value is 4393.0 AA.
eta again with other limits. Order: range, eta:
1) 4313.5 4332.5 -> 4327.0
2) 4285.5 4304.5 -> 4304.0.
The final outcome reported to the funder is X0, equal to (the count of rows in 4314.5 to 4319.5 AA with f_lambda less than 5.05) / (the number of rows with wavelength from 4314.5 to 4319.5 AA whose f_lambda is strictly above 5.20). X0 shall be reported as 3.0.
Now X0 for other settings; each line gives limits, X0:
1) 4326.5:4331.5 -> 1.0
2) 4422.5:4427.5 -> 0.3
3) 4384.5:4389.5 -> 1.0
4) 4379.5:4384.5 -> 4.0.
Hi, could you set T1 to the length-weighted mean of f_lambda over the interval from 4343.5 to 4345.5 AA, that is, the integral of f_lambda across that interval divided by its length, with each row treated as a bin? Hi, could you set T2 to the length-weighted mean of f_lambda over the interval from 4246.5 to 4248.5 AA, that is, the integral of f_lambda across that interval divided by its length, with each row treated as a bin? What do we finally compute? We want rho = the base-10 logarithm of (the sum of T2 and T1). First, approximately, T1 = 5.0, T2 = 4.2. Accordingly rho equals 0.97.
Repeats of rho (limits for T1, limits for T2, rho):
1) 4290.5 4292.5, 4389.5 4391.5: 0.99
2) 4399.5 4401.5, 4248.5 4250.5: 0.95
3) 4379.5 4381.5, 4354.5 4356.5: 0.99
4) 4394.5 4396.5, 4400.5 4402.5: 1.01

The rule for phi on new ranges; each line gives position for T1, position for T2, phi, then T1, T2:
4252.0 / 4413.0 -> 3.35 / 4.177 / 5.37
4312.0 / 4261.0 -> 2.37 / 5.164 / 5.715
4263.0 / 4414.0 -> 3.69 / 4.023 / 5.626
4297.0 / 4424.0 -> 2.64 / 4.443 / 5.068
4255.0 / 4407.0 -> 2.14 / 4.871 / 5.283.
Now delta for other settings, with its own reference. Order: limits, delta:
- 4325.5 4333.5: 4332.0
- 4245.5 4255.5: 4251.0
